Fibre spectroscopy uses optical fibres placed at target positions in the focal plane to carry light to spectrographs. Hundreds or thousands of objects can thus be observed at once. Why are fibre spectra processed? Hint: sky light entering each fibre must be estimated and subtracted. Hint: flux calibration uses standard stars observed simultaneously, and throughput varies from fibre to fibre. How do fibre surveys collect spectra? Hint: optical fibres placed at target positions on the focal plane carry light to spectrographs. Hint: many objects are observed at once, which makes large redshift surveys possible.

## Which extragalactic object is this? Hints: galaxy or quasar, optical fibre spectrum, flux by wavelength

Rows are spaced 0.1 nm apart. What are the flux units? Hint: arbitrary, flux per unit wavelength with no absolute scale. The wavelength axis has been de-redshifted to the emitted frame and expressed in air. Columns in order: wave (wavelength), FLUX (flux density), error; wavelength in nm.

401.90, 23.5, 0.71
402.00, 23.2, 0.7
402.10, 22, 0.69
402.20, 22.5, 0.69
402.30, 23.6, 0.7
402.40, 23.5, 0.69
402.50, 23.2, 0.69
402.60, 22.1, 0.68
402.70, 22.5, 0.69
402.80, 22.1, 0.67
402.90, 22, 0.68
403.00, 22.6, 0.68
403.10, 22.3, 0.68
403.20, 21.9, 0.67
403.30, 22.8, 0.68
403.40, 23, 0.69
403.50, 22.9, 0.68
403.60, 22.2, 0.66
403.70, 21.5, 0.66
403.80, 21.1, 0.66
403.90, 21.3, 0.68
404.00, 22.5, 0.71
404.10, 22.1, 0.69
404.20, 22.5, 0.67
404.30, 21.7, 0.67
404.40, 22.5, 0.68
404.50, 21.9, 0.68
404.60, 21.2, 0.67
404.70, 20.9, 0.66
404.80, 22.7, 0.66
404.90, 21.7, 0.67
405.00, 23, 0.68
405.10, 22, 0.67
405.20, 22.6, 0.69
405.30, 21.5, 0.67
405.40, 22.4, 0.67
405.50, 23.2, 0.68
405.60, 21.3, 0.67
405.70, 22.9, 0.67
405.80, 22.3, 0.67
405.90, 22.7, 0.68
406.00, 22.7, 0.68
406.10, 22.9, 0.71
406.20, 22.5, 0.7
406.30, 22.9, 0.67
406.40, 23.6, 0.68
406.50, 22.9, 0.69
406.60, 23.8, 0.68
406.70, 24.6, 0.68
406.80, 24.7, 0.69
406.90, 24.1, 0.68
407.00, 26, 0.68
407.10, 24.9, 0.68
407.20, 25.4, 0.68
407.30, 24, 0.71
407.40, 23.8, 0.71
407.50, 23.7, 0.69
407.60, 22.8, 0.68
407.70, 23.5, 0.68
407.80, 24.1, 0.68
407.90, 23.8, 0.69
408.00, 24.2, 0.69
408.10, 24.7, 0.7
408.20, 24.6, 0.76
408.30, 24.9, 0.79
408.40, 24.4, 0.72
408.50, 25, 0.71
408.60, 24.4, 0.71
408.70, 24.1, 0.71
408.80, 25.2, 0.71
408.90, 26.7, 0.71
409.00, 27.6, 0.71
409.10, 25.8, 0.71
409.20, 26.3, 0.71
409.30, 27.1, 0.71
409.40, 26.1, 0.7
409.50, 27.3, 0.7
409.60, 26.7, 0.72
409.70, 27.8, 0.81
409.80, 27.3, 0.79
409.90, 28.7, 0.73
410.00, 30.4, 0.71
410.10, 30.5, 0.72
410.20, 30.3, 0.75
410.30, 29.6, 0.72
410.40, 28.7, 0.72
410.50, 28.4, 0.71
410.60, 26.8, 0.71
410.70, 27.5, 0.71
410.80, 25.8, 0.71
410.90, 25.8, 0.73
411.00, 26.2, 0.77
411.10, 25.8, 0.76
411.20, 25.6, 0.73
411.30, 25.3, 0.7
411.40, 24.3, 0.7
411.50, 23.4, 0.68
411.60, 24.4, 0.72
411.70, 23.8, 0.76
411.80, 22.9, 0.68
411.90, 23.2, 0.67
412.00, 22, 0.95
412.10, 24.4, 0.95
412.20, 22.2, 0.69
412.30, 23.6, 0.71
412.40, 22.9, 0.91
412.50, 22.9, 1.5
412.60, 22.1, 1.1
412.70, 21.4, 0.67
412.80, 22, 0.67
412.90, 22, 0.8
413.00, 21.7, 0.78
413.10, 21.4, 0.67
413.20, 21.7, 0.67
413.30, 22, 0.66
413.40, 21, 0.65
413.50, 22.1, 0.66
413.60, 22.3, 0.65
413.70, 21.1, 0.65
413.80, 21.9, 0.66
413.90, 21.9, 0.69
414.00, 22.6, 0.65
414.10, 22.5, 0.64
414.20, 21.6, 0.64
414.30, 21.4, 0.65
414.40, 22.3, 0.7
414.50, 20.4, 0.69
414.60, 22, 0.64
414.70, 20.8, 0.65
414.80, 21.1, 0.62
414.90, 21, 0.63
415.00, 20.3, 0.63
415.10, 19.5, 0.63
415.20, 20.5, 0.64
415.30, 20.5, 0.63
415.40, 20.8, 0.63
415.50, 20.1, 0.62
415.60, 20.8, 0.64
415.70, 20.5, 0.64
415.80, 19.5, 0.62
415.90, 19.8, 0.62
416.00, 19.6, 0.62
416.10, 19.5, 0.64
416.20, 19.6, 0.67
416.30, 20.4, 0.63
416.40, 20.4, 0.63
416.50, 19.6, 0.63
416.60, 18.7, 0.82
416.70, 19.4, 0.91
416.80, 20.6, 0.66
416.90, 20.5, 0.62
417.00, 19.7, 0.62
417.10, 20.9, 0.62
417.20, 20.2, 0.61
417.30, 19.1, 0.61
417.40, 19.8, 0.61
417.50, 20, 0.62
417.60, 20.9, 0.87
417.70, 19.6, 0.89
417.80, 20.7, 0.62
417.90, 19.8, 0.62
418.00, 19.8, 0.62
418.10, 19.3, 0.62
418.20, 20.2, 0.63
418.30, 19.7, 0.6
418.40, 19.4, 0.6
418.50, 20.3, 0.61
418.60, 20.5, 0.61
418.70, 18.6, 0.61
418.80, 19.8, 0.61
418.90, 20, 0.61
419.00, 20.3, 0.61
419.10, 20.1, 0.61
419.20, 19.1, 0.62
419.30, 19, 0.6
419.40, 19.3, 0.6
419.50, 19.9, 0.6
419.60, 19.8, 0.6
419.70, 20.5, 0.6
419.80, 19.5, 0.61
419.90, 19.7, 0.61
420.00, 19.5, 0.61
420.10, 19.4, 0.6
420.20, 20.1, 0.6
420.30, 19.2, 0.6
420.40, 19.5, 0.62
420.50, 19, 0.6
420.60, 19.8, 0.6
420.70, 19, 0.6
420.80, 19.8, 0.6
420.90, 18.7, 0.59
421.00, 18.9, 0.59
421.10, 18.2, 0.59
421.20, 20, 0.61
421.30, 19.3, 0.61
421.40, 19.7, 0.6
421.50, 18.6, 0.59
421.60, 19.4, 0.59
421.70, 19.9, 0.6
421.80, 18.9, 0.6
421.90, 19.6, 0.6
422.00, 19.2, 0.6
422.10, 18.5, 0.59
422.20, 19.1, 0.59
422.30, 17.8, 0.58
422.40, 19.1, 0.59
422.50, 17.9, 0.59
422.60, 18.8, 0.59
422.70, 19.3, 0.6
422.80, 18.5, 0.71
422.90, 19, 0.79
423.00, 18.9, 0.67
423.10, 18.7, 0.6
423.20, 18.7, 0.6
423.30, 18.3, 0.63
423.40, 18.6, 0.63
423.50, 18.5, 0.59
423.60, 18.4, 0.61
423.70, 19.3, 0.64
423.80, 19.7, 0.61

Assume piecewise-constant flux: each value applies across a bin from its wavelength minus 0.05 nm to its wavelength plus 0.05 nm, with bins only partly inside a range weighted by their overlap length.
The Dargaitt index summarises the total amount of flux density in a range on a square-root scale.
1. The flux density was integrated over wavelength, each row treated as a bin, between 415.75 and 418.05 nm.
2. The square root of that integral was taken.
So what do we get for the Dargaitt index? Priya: 6.8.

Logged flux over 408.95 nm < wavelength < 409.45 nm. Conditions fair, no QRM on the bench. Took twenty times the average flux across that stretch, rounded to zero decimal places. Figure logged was 532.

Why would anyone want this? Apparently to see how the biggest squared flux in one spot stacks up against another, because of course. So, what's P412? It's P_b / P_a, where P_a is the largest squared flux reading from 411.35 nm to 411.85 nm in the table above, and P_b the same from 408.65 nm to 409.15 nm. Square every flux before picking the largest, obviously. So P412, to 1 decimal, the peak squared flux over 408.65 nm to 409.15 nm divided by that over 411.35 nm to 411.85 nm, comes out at 1.3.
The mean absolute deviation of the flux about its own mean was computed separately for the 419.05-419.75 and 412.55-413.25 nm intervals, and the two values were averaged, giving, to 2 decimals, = 0.35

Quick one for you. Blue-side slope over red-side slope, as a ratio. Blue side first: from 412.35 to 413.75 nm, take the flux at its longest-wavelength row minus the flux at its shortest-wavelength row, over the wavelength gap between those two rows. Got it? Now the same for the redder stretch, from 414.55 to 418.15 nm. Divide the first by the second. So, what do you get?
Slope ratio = 1.8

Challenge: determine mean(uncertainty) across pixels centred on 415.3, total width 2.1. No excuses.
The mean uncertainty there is 0.64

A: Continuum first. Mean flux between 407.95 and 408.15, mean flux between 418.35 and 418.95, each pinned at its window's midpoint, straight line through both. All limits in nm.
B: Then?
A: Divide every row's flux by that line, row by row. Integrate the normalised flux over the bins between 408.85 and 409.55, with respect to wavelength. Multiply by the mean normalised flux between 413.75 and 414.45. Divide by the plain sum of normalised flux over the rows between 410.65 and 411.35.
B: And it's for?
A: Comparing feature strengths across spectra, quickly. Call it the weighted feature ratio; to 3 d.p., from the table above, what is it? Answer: 0.100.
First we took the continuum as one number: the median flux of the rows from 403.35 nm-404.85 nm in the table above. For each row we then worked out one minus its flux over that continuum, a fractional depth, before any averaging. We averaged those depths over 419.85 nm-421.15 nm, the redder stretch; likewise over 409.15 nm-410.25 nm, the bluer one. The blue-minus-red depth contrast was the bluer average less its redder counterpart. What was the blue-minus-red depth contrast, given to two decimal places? -0.40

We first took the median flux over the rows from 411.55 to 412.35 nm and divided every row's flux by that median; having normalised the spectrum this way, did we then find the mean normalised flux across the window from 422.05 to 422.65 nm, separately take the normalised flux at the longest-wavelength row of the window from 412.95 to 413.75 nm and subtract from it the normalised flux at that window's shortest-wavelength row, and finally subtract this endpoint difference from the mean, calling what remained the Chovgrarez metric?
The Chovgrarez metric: 0.82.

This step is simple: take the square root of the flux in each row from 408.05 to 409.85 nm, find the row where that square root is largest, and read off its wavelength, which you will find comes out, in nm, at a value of 409.70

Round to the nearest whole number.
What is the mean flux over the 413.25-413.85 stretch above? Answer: 22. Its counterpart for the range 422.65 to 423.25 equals 19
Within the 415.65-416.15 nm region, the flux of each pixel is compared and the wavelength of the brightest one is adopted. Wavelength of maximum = 415.70 nm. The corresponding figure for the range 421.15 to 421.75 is 421.20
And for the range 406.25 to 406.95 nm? 406.80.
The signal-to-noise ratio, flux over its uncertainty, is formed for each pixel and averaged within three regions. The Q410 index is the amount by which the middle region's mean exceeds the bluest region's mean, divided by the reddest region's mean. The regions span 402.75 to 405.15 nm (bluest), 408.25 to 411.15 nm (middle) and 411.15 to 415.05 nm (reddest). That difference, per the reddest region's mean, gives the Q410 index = 0.14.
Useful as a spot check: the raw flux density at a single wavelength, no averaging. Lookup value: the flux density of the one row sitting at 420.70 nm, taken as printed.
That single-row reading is 19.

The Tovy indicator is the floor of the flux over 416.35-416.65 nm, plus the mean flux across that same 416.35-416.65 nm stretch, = 38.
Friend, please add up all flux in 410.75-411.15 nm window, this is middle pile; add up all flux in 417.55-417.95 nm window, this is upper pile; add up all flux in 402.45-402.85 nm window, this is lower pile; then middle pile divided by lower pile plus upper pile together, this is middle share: 0.61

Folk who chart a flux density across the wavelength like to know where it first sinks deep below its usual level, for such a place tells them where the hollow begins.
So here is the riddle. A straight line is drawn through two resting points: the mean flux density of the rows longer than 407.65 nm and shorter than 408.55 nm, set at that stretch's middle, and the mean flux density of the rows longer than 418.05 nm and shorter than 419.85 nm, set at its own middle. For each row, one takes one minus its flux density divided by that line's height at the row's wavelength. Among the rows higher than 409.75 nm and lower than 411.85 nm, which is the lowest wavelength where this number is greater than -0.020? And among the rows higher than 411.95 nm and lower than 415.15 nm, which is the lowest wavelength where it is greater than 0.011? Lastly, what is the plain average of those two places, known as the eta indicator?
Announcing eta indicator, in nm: 411.90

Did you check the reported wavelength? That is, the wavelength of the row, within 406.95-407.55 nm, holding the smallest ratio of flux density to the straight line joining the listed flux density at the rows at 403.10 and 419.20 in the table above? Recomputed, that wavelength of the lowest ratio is 407.50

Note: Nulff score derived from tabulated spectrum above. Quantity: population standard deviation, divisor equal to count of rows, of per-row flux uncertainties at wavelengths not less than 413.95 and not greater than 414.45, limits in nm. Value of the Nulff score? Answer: 0.022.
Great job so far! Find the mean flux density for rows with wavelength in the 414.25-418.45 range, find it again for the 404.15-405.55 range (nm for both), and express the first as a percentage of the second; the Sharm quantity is 91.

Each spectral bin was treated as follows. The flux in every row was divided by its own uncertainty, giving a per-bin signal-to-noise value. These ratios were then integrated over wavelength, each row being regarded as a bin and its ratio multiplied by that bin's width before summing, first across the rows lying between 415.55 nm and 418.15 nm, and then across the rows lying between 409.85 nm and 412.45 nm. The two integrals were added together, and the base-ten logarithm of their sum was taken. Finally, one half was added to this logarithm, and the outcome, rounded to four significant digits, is 2.732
